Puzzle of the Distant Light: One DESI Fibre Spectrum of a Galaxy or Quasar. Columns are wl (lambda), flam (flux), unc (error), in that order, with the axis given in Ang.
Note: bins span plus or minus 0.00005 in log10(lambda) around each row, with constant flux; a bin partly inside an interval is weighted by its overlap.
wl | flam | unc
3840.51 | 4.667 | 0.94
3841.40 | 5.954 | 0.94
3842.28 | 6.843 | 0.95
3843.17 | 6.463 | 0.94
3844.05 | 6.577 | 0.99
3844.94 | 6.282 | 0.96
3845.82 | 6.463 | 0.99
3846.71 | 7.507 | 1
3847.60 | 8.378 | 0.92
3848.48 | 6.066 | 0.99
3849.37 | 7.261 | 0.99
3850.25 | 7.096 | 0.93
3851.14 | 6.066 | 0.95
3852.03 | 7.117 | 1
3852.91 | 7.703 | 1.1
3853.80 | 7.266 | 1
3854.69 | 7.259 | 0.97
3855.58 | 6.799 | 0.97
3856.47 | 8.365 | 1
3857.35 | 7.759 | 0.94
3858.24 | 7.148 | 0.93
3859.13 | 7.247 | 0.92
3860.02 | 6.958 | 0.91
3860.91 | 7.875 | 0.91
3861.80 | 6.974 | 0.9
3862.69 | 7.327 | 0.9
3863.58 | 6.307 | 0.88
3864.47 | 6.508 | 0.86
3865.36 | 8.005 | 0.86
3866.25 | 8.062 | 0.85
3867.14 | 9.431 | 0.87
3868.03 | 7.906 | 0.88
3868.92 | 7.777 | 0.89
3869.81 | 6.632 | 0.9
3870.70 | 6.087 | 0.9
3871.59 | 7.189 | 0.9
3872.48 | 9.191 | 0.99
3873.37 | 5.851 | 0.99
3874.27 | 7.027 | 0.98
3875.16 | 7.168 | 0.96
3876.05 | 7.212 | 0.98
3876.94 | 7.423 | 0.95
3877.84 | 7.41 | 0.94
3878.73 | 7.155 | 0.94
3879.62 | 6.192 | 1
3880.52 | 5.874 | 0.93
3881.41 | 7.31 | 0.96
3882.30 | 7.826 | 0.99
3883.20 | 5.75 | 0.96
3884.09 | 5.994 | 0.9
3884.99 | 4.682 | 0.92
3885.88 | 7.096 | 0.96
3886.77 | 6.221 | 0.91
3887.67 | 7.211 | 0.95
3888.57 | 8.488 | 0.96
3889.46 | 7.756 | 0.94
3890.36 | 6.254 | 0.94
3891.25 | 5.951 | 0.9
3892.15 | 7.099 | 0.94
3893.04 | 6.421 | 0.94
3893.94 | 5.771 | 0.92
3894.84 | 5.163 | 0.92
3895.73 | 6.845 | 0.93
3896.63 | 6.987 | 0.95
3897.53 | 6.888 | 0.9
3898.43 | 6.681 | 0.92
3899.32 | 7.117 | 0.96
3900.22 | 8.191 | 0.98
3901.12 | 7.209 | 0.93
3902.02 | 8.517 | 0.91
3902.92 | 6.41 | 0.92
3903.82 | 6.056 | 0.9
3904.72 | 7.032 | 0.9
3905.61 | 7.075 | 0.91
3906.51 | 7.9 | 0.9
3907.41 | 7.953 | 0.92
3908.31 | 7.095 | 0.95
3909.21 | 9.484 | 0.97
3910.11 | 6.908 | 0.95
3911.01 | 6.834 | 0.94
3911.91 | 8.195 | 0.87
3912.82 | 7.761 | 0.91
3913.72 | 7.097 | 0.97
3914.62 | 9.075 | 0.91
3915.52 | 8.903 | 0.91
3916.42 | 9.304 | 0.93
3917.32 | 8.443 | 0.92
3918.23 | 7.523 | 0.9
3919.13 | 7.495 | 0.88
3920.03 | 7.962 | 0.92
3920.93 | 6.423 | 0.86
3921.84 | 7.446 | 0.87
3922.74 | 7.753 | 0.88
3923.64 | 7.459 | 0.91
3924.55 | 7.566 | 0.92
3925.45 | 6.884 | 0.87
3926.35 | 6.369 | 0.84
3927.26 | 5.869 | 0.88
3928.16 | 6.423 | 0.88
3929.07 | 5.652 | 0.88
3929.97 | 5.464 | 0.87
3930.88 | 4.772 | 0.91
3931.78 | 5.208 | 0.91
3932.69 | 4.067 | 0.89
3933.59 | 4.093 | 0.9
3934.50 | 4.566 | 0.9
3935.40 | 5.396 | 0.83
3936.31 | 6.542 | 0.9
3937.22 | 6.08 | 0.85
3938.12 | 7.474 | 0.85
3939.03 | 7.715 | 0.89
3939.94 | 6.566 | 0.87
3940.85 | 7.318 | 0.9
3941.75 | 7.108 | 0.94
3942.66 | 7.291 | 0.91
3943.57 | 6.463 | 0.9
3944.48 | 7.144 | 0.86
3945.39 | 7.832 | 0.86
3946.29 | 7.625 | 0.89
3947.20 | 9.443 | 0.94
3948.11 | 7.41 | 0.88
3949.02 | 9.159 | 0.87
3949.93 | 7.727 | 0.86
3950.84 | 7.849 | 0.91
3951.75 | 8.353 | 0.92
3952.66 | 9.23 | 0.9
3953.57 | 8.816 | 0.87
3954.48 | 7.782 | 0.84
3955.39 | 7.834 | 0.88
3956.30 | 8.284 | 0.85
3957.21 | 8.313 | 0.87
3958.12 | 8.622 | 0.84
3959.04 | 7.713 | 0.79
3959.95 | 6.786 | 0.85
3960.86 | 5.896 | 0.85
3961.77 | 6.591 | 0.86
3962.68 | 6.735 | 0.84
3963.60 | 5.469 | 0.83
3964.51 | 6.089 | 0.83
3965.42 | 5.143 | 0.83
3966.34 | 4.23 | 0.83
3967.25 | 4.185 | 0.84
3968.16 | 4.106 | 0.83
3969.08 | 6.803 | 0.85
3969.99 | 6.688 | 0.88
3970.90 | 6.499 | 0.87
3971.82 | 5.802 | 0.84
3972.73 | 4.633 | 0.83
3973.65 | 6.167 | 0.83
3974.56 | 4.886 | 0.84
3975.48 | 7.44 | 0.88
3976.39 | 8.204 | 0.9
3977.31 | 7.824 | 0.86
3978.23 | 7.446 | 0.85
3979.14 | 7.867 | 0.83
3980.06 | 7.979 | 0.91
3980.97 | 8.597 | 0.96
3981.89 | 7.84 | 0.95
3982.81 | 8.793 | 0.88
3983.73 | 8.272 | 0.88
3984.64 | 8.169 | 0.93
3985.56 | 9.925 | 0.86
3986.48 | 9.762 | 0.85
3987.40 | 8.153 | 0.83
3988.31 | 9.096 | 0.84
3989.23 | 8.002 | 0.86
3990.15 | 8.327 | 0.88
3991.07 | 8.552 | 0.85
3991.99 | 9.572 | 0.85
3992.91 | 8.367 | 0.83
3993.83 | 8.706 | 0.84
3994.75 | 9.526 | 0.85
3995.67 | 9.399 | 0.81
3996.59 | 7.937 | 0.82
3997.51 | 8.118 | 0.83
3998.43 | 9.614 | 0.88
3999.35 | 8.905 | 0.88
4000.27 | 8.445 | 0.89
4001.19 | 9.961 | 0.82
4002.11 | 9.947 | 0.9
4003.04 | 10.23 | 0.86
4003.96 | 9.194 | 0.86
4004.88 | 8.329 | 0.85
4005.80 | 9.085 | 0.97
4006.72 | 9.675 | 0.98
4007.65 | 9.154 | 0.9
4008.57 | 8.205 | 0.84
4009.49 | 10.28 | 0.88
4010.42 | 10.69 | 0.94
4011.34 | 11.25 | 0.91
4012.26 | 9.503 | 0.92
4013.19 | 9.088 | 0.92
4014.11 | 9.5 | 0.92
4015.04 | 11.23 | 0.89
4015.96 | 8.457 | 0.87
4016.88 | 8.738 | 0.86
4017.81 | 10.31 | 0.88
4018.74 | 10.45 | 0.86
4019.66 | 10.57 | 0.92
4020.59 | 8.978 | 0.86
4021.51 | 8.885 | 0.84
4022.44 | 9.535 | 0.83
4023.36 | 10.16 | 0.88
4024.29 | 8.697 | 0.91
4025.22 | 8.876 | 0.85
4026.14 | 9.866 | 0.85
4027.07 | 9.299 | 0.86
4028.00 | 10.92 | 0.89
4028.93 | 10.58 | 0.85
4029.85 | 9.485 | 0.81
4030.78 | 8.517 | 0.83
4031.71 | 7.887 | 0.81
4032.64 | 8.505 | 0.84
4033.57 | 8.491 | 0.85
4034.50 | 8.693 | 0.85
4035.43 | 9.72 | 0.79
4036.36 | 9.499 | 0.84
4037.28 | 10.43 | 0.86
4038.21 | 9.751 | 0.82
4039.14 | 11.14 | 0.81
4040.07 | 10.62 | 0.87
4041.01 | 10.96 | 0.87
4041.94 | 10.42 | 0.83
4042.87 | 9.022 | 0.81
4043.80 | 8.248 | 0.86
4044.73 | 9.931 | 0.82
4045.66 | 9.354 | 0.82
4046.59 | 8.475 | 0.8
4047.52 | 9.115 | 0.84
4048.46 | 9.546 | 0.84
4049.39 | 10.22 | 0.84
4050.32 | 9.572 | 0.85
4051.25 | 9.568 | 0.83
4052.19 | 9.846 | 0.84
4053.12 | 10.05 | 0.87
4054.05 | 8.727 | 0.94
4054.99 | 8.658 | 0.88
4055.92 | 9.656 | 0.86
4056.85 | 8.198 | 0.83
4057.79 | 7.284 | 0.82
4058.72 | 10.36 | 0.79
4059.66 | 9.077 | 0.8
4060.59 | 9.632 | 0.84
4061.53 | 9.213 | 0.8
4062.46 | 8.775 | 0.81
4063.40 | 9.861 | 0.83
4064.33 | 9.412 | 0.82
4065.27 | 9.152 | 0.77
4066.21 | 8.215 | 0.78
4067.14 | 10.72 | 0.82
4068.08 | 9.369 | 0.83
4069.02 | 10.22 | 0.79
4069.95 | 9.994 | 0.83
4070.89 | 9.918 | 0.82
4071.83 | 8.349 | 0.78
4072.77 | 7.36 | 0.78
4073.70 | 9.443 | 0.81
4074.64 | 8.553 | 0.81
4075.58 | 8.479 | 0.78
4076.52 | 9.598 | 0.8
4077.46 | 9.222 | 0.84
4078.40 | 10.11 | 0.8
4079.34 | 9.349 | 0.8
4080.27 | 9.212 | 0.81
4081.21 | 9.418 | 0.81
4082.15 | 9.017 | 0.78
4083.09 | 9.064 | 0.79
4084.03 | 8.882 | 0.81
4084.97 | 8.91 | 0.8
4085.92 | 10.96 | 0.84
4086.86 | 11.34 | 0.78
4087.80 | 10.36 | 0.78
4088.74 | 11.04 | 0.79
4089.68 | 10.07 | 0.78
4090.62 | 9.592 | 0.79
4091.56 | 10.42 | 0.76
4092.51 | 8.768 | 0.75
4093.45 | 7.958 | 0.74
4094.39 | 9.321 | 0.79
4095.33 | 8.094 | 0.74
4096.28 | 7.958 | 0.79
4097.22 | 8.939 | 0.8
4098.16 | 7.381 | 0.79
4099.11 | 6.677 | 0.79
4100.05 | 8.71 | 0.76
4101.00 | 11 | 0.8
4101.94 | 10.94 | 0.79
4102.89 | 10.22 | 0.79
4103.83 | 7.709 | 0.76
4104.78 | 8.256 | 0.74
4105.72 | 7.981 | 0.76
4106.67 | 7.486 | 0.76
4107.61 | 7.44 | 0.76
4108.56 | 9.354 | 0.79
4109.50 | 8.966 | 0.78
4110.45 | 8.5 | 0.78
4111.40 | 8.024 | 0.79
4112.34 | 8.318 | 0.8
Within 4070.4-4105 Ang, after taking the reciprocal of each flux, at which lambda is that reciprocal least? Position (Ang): 4086.86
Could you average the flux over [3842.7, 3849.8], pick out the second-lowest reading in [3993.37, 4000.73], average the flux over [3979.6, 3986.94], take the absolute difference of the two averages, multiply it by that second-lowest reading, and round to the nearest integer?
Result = 15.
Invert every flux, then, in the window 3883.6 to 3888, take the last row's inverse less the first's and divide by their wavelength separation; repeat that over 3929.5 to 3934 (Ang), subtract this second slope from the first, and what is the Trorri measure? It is -0.0248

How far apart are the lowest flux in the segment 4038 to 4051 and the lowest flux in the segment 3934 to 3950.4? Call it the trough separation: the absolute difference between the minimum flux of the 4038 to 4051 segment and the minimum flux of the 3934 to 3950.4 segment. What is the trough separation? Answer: 3.7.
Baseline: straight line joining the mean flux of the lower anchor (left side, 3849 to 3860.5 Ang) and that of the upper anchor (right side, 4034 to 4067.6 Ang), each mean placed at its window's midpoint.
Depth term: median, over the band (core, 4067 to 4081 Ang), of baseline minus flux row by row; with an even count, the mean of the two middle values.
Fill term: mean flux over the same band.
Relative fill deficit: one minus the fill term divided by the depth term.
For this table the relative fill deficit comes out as -30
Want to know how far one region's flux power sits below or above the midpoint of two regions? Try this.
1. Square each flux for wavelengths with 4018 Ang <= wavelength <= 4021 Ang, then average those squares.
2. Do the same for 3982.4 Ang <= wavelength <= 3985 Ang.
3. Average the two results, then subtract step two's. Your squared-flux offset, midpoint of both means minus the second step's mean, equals 15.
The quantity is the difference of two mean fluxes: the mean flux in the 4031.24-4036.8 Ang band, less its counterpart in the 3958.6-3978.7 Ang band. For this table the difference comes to 2.6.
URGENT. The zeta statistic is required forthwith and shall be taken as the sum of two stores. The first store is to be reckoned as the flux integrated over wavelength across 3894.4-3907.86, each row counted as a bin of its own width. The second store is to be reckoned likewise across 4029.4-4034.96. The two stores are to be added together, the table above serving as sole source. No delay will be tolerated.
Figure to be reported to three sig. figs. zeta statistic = 143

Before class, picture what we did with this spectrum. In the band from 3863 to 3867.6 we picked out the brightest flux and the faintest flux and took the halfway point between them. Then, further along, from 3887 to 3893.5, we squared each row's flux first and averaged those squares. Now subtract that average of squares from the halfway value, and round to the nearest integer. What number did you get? -42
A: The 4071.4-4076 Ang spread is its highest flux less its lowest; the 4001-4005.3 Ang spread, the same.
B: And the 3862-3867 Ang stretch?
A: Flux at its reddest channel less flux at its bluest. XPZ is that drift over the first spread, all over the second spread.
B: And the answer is 0.2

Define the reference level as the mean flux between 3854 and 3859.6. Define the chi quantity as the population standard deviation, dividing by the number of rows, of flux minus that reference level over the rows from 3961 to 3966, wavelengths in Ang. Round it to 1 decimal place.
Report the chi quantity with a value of 0.6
